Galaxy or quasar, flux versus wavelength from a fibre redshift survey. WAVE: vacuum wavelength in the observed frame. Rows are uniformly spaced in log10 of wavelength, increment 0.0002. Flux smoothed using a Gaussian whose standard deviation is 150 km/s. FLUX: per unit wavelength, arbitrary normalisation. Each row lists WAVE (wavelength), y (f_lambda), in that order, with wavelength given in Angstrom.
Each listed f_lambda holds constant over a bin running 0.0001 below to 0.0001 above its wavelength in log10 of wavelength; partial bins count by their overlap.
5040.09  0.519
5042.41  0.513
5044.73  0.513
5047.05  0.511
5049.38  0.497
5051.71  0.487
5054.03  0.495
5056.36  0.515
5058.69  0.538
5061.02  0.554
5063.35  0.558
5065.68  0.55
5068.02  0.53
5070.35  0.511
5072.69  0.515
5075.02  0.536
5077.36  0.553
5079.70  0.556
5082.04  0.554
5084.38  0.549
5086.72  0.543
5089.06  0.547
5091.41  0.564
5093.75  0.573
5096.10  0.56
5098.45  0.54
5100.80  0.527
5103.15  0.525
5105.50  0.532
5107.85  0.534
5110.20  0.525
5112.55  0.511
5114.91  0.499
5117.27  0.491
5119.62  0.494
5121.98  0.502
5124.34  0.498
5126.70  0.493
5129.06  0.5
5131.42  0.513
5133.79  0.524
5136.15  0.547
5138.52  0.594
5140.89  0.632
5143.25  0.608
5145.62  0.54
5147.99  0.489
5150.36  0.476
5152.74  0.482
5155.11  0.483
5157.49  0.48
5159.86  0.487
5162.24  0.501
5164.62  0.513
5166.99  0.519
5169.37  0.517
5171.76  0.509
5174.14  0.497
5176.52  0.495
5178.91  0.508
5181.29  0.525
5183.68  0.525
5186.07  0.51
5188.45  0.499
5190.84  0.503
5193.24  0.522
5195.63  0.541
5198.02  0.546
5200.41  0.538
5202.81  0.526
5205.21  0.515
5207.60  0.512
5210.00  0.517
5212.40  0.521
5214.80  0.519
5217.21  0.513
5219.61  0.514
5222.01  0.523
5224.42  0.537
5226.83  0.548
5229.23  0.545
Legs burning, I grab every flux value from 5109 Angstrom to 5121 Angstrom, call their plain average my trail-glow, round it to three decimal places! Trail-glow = 0.504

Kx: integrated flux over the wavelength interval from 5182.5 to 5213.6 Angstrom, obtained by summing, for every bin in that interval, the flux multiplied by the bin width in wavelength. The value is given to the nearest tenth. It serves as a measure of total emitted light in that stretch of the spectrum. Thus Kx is 16.2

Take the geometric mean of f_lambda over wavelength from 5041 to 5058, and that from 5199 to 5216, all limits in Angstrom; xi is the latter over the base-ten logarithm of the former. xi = -1.75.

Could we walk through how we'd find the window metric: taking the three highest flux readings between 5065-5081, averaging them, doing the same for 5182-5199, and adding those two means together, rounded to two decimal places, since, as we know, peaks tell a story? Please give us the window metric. 1.09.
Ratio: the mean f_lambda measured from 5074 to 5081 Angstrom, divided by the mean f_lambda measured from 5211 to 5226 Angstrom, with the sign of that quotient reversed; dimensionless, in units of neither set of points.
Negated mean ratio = -1.05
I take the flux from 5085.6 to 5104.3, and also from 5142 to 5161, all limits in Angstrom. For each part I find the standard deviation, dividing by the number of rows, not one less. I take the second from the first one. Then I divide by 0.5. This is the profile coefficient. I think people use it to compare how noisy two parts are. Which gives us -0.05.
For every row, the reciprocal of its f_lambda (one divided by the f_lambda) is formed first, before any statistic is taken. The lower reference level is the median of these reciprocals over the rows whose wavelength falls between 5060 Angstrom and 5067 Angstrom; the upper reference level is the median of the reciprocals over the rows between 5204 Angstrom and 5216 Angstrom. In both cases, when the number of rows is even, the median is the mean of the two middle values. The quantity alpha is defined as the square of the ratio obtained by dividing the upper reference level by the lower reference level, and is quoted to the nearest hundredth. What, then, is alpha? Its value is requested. 1.15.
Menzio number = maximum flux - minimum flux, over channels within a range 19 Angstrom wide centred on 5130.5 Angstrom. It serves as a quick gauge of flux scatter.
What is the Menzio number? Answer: 0.10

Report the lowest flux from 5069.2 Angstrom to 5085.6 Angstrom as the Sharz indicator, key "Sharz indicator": 0.511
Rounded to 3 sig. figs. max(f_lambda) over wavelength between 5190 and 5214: 0.546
